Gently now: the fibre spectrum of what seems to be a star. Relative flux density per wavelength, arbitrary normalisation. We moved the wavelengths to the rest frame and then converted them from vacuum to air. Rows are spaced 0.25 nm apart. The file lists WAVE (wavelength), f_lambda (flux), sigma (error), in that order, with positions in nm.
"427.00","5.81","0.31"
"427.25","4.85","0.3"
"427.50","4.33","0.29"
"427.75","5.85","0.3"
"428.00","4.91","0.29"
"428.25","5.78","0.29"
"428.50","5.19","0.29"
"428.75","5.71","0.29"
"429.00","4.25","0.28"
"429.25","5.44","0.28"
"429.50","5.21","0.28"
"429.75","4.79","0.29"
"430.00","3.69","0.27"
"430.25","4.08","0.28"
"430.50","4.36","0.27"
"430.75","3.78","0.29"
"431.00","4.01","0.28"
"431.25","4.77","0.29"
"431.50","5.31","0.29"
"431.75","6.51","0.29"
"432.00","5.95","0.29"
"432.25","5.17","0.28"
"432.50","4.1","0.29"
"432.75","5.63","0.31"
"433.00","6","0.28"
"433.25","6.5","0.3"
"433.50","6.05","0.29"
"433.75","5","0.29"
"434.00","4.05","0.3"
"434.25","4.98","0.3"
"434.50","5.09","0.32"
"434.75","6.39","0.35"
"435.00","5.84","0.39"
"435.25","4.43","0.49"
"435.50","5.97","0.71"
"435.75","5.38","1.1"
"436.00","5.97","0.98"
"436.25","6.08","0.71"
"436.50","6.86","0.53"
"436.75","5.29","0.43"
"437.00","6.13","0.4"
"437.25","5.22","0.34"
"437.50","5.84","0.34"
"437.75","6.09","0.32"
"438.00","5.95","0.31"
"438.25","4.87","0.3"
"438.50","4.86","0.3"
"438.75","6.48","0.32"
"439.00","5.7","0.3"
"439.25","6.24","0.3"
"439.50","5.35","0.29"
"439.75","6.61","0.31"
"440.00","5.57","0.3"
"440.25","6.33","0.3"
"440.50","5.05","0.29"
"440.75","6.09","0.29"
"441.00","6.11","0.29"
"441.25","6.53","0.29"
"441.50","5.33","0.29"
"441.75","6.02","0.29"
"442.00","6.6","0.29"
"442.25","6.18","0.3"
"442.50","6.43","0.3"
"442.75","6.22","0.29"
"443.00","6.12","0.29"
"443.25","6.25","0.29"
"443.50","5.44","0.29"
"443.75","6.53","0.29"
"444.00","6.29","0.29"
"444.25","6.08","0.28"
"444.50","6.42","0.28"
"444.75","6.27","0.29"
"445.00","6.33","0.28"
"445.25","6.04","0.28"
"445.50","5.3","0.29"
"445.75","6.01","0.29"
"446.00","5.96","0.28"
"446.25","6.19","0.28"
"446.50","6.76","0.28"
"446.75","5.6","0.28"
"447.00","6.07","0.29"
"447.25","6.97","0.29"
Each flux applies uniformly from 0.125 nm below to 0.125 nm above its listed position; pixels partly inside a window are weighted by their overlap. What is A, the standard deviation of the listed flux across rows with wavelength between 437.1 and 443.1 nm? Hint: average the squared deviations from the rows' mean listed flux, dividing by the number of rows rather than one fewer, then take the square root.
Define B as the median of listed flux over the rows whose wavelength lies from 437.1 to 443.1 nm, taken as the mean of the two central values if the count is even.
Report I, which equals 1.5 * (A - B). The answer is -8.3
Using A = 0.53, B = 6.09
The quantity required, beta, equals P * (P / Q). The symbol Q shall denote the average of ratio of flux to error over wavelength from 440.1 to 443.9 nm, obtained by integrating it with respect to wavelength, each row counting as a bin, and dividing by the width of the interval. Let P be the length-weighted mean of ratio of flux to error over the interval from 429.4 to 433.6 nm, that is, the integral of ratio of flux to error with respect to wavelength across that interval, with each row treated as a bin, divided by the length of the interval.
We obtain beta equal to 14.8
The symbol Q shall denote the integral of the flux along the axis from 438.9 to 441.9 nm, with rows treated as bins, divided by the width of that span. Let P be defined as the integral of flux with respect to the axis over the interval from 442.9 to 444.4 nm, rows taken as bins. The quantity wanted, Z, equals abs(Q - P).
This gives 3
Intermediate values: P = 9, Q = 5.92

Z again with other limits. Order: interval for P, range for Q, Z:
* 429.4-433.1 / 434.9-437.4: 12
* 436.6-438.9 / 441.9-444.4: 7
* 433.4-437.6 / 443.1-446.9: 17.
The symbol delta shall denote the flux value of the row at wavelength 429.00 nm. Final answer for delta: 4.25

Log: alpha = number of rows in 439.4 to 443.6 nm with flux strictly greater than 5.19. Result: 16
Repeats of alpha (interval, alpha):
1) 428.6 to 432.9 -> 7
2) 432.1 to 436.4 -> 10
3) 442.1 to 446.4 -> 17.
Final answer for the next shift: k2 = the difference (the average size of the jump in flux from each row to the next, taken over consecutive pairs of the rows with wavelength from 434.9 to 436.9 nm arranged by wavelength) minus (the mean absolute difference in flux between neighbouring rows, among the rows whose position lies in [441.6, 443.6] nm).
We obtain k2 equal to 0.58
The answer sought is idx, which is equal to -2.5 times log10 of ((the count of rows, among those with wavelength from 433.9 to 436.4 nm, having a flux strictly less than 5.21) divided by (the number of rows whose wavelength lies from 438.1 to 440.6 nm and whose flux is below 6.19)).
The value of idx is 0.4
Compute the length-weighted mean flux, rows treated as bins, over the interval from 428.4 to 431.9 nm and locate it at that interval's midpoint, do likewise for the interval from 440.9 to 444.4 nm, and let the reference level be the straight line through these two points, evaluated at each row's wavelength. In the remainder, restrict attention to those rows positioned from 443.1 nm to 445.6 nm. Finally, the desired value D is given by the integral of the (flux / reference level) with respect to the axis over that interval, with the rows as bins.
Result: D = 2.41 nm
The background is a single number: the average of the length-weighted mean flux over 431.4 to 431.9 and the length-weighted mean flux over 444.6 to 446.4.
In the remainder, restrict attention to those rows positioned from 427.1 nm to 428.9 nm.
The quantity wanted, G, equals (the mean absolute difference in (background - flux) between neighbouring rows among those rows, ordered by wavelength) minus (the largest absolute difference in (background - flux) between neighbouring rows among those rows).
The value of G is -0.69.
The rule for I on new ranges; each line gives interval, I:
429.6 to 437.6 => -6.6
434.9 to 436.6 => -7.9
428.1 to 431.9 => -6.0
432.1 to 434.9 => -6.6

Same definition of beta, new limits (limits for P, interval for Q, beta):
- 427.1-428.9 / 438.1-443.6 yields 15.9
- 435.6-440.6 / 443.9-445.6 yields 11.8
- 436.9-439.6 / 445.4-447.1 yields 15.2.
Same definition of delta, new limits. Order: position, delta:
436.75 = 5.29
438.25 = 4.87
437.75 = 6.09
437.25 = 5.22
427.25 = 4.85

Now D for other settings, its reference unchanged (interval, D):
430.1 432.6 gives 2.43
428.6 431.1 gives 2.39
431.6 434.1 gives 2.71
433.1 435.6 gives 2.59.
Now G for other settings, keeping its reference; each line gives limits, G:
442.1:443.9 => -0.66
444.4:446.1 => -0.41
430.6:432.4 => -0.52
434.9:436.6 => -0.70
